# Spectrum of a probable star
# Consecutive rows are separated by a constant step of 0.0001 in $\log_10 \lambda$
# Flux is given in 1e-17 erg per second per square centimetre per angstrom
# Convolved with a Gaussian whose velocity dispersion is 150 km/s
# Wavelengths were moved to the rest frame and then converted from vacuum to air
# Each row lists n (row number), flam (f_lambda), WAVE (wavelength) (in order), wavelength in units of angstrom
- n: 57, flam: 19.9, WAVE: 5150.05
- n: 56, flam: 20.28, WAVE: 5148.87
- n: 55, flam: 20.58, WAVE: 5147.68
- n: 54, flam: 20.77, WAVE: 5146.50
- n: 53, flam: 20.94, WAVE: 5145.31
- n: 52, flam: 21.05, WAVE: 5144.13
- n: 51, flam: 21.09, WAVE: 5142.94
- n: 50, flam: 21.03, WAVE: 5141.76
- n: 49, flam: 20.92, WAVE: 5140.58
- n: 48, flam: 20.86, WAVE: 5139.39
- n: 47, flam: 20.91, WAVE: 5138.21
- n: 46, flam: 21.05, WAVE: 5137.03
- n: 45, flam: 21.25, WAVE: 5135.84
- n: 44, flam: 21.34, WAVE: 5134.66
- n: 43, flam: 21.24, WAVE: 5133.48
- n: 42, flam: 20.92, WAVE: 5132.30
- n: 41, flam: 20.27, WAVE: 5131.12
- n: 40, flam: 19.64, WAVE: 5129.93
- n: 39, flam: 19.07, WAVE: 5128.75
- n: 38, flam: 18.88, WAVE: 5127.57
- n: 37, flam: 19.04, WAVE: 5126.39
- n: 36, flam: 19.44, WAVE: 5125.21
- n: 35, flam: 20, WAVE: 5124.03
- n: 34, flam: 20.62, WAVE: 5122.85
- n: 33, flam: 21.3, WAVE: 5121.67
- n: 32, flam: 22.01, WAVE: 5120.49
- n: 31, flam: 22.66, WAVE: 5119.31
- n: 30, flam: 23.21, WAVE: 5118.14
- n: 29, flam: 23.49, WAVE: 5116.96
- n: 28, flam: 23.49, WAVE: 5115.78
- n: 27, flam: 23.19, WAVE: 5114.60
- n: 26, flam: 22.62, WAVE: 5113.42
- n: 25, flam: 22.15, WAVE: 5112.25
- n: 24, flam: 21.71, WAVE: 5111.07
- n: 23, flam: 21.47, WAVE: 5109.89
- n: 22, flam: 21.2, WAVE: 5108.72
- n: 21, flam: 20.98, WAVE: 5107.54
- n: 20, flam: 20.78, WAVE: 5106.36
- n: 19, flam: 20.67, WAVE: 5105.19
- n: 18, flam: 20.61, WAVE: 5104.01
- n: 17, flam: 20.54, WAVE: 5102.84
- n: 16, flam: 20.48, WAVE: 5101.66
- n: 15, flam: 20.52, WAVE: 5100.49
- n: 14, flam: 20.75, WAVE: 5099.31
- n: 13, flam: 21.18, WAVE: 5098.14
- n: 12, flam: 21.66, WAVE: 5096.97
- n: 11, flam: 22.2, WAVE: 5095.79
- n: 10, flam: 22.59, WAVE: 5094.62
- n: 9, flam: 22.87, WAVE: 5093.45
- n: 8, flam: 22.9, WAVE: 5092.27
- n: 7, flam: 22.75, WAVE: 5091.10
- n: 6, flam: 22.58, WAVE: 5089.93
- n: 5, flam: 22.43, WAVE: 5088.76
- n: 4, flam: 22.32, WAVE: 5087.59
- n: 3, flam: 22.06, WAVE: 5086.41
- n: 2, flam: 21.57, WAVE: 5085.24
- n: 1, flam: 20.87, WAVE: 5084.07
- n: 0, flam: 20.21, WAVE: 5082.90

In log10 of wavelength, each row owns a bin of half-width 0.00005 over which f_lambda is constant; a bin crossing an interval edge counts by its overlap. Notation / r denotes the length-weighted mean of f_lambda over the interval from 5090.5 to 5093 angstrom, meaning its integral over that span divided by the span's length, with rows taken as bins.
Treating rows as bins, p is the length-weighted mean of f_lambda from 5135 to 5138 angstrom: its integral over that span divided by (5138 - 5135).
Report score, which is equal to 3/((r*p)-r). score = 0.0065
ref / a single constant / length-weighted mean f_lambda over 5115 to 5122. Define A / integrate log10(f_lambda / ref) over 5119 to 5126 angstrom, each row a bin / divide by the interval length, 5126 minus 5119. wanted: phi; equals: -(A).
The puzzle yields 0.038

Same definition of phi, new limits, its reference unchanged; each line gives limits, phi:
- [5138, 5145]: 0.035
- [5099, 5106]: 0.043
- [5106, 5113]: 0.026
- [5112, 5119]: -0.005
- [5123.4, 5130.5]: 0.071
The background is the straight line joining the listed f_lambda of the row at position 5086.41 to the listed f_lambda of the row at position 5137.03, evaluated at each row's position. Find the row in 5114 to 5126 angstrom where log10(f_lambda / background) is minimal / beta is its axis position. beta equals 5125.21 angstrom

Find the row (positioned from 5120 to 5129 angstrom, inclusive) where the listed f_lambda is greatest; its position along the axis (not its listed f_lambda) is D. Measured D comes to 5120.49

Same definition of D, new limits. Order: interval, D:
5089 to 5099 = 5092.27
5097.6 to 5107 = 5098.14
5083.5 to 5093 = 5092.27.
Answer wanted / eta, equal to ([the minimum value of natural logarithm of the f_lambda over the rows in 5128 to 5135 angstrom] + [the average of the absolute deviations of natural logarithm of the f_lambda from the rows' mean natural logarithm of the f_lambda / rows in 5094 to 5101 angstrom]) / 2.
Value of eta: 1.49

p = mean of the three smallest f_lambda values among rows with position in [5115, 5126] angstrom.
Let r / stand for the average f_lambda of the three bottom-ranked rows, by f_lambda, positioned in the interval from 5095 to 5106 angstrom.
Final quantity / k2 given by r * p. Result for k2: 411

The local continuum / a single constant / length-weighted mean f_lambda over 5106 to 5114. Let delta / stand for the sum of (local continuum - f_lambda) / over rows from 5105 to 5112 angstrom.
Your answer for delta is 3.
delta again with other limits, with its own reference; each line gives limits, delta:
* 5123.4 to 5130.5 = 13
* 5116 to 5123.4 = -4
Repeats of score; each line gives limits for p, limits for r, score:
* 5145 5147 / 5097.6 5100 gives 0.0072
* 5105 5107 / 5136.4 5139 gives 0.0072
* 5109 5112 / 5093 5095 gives 0.0064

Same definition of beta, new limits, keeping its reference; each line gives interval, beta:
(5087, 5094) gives 5087.59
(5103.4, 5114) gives 5104.01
